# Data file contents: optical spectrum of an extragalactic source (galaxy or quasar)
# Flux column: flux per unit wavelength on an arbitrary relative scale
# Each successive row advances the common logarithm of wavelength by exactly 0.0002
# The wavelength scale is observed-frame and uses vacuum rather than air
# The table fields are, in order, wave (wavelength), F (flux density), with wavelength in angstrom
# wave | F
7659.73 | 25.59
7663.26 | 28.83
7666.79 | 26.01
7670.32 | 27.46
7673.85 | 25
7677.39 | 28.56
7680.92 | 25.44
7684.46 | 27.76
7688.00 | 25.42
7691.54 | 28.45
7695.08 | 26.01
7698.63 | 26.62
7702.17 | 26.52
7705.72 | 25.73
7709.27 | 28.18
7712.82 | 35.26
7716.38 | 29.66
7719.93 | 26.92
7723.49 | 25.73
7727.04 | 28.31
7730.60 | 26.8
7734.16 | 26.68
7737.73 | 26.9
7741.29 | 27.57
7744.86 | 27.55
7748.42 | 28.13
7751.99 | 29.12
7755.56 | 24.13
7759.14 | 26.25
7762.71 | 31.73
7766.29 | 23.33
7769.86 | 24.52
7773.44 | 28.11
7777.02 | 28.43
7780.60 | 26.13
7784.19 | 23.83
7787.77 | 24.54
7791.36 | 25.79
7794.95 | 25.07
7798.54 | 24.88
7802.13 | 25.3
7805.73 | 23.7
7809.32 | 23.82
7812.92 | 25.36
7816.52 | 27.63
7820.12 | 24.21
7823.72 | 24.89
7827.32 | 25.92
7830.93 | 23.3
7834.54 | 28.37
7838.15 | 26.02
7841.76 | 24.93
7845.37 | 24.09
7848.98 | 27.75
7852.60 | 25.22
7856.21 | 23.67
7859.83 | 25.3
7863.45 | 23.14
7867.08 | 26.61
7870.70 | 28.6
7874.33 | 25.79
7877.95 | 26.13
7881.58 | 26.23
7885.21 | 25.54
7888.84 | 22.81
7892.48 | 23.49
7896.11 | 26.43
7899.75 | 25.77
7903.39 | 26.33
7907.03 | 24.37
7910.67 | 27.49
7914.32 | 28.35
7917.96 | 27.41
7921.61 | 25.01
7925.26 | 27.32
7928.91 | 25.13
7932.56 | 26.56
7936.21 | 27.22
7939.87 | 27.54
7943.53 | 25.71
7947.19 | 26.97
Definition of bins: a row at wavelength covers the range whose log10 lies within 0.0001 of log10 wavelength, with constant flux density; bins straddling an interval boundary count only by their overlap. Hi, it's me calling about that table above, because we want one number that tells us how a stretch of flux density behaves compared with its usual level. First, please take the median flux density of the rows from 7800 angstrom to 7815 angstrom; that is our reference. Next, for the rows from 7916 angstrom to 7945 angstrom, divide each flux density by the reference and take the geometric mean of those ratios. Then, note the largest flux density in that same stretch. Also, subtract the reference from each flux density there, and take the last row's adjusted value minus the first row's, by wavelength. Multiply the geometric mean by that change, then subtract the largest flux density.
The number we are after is -29.4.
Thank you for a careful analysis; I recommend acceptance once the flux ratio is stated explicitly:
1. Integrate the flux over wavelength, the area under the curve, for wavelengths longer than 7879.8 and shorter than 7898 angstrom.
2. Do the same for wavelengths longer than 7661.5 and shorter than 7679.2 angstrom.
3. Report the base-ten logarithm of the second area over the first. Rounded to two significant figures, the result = 0.026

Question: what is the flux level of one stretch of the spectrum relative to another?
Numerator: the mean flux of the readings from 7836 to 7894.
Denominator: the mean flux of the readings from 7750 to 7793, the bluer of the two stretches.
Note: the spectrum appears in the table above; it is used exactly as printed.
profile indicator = 0.96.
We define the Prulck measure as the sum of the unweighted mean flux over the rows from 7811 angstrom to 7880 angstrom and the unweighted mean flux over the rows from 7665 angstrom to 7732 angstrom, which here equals 53.0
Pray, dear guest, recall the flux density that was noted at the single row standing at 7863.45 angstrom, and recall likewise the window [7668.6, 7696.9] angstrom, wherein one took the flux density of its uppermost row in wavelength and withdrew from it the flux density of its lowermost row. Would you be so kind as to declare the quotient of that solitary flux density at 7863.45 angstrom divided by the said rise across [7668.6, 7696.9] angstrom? -16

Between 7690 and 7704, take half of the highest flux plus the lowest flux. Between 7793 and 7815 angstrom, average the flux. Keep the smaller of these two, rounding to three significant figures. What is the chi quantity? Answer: 24.7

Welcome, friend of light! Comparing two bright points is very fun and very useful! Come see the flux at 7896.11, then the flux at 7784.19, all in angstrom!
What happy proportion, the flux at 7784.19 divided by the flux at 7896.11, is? 0.90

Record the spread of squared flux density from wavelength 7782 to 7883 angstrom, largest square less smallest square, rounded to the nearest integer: 283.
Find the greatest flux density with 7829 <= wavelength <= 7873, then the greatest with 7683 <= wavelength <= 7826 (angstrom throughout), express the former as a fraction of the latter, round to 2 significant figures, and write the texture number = 0.81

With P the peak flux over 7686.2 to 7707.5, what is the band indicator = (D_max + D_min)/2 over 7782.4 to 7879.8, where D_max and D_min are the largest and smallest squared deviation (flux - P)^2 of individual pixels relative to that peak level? 14.1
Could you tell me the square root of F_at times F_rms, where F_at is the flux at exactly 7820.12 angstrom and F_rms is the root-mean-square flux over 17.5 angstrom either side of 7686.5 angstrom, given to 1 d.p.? 25.4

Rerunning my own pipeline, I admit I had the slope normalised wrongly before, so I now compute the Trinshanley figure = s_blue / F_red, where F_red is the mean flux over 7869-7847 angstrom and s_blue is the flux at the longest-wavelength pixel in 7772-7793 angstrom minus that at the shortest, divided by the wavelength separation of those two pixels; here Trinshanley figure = -0.005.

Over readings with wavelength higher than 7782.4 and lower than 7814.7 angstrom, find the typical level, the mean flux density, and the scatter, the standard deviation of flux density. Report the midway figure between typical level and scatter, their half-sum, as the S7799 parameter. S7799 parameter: 12.7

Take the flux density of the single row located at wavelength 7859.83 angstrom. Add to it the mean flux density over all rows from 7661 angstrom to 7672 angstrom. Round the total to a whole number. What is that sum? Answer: 53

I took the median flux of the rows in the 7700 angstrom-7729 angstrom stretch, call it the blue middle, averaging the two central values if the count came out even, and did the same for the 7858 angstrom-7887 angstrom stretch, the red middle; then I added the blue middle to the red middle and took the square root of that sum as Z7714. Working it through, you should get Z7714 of 7.32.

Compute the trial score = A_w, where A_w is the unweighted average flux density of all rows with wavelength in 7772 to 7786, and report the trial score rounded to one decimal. 26.6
